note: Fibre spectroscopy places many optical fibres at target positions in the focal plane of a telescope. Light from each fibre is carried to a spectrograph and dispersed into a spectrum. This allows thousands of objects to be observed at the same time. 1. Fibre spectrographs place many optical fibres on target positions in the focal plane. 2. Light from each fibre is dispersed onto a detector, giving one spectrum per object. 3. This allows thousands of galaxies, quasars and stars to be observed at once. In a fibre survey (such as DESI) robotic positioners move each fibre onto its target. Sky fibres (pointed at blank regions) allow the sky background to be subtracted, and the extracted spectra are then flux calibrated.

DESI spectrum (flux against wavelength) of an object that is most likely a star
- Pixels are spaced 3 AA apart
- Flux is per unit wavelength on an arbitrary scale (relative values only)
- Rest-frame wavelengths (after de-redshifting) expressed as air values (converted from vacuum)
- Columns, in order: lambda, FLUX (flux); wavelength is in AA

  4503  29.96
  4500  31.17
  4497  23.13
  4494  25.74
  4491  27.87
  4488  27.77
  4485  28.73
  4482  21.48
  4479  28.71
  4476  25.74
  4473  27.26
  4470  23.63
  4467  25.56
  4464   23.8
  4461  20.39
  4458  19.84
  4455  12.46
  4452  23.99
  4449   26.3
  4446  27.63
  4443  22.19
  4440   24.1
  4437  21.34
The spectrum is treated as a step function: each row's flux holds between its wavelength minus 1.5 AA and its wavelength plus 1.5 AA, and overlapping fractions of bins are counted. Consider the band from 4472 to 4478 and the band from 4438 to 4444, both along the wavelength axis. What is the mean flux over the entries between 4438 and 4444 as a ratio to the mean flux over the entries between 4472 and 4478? 0.87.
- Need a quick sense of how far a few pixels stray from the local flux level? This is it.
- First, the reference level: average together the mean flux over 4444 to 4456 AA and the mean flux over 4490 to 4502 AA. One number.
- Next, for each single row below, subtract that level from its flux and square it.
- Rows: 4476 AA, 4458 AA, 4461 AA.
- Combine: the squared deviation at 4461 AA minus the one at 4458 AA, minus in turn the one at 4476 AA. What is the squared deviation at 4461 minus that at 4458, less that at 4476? -6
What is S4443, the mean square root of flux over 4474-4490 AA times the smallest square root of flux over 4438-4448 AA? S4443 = 24.2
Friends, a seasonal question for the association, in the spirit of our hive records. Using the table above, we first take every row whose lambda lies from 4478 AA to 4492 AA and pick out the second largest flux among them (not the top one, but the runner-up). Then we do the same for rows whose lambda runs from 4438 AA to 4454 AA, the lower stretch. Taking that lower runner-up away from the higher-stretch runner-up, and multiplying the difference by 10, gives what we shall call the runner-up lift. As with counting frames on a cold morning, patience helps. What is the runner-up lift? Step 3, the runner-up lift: 24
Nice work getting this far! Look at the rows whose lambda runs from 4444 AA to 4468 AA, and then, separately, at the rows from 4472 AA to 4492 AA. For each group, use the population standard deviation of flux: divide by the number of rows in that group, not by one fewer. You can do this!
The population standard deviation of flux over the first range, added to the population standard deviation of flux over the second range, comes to 7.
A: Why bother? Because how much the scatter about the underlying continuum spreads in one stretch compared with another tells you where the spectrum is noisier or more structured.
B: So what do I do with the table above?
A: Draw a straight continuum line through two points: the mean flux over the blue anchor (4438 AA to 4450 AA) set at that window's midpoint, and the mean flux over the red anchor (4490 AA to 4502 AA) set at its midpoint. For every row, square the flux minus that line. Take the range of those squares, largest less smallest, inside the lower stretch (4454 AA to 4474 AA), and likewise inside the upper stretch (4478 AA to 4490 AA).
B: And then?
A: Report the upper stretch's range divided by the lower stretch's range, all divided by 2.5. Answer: 0.06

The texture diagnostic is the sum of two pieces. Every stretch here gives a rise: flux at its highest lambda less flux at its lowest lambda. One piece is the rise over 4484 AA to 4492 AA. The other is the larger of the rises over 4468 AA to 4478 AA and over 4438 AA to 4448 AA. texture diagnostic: 2.7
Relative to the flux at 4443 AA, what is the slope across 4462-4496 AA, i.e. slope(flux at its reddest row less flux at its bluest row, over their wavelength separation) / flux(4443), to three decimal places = 0.003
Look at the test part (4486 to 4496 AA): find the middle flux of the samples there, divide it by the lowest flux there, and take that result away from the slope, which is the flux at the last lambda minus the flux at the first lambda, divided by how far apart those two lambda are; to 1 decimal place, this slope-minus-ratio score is -1.4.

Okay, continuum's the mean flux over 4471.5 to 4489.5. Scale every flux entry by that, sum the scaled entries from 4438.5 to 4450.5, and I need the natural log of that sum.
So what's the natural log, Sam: 1.33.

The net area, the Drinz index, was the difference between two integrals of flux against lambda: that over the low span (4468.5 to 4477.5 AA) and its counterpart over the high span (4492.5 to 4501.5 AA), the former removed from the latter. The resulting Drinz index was 10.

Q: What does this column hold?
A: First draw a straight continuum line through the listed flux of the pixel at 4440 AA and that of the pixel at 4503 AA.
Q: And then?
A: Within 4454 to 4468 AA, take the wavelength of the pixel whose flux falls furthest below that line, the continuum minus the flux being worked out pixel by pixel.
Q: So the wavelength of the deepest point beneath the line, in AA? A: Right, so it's 4455 AA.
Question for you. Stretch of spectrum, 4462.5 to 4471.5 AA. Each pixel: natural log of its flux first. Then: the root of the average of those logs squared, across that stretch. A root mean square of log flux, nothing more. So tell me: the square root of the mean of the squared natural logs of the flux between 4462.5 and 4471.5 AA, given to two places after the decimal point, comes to 3.19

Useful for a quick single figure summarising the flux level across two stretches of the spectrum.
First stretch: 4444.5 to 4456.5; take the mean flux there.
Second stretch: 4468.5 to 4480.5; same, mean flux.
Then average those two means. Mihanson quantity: 24.5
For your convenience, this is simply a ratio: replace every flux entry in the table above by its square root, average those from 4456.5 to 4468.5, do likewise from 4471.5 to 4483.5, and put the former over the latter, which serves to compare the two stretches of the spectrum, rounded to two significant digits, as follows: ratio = 0.93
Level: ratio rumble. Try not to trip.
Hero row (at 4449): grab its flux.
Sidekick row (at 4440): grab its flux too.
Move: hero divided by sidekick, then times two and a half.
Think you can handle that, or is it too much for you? 2.7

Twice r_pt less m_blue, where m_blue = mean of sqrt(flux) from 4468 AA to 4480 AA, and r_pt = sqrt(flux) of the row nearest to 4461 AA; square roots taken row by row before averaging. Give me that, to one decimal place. 3.9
